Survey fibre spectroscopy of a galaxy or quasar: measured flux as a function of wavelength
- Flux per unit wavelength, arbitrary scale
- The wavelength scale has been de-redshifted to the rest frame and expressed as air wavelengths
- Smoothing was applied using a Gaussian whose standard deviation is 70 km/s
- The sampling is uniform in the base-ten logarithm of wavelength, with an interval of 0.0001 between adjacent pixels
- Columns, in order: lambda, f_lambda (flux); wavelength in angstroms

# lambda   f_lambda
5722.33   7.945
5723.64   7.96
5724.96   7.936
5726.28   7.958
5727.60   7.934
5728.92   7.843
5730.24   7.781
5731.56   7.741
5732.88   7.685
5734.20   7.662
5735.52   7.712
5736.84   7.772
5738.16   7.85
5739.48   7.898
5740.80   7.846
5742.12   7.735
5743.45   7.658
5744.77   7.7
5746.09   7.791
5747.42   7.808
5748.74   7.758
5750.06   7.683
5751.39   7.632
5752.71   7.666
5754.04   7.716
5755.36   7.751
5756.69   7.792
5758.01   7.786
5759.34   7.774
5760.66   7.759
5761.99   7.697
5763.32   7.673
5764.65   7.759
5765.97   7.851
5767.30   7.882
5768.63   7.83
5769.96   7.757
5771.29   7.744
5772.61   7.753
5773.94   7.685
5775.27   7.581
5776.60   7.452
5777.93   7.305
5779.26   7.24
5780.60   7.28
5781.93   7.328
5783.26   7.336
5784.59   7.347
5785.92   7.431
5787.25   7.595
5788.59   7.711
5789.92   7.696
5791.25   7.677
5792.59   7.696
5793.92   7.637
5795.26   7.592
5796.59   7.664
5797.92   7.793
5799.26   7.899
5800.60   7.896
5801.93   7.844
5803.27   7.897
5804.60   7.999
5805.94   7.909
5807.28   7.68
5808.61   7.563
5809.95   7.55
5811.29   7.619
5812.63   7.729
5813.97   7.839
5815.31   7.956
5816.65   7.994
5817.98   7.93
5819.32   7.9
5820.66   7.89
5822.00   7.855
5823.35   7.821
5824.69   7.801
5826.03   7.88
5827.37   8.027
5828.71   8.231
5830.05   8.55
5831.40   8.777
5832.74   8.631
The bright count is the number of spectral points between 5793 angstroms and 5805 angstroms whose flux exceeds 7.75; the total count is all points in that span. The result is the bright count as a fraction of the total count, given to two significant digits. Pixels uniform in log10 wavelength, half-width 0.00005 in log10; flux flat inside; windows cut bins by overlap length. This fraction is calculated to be 0.67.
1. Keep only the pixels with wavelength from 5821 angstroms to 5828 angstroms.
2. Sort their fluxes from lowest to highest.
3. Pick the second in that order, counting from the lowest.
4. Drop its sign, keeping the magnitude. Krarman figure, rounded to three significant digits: 7.82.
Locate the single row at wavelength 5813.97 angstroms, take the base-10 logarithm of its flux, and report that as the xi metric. 0.894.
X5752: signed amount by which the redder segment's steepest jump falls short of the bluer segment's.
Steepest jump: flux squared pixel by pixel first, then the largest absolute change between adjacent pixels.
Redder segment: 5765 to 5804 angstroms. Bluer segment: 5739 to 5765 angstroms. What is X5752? -0.7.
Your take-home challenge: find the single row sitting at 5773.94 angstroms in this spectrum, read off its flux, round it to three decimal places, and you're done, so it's 7.685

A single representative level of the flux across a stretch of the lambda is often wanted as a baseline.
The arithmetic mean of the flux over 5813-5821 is 7.92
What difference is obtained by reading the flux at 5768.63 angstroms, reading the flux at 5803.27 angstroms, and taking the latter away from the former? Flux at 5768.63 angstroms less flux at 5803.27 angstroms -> -0.07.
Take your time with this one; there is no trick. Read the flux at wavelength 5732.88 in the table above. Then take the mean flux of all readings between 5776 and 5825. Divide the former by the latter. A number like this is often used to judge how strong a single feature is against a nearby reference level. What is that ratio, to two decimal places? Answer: 1.00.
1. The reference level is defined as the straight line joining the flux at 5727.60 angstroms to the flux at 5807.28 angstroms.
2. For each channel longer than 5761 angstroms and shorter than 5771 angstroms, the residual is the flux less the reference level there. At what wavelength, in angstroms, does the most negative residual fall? 5763.32 angstroms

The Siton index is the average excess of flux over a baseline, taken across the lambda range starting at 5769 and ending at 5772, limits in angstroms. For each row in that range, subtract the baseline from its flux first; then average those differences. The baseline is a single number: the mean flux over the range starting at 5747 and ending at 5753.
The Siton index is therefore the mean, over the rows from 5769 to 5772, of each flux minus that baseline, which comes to 0.04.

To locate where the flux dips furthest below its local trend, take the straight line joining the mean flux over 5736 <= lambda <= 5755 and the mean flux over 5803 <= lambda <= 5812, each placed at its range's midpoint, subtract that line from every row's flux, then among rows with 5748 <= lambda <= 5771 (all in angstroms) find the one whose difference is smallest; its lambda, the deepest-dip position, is 5751.39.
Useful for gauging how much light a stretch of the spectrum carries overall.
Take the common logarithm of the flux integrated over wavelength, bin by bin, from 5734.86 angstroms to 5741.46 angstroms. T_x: 1.71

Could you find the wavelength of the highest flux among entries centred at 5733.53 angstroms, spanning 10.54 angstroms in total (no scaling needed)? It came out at 5738.16 angstroms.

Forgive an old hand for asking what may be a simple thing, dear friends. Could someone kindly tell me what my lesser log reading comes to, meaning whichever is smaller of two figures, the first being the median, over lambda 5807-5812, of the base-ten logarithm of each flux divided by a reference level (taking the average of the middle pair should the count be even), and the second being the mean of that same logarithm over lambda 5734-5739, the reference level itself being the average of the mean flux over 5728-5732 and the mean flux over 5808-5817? -0.010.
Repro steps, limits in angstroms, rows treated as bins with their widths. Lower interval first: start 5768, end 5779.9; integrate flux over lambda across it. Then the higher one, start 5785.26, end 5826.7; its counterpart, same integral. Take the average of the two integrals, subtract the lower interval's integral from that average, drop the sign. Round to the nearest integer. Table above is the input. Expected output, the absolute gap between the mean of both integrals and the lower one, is 116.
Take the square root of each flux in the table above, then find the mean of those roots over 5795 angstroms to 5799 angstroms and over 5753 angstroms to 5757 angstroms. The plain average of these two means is 2.78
